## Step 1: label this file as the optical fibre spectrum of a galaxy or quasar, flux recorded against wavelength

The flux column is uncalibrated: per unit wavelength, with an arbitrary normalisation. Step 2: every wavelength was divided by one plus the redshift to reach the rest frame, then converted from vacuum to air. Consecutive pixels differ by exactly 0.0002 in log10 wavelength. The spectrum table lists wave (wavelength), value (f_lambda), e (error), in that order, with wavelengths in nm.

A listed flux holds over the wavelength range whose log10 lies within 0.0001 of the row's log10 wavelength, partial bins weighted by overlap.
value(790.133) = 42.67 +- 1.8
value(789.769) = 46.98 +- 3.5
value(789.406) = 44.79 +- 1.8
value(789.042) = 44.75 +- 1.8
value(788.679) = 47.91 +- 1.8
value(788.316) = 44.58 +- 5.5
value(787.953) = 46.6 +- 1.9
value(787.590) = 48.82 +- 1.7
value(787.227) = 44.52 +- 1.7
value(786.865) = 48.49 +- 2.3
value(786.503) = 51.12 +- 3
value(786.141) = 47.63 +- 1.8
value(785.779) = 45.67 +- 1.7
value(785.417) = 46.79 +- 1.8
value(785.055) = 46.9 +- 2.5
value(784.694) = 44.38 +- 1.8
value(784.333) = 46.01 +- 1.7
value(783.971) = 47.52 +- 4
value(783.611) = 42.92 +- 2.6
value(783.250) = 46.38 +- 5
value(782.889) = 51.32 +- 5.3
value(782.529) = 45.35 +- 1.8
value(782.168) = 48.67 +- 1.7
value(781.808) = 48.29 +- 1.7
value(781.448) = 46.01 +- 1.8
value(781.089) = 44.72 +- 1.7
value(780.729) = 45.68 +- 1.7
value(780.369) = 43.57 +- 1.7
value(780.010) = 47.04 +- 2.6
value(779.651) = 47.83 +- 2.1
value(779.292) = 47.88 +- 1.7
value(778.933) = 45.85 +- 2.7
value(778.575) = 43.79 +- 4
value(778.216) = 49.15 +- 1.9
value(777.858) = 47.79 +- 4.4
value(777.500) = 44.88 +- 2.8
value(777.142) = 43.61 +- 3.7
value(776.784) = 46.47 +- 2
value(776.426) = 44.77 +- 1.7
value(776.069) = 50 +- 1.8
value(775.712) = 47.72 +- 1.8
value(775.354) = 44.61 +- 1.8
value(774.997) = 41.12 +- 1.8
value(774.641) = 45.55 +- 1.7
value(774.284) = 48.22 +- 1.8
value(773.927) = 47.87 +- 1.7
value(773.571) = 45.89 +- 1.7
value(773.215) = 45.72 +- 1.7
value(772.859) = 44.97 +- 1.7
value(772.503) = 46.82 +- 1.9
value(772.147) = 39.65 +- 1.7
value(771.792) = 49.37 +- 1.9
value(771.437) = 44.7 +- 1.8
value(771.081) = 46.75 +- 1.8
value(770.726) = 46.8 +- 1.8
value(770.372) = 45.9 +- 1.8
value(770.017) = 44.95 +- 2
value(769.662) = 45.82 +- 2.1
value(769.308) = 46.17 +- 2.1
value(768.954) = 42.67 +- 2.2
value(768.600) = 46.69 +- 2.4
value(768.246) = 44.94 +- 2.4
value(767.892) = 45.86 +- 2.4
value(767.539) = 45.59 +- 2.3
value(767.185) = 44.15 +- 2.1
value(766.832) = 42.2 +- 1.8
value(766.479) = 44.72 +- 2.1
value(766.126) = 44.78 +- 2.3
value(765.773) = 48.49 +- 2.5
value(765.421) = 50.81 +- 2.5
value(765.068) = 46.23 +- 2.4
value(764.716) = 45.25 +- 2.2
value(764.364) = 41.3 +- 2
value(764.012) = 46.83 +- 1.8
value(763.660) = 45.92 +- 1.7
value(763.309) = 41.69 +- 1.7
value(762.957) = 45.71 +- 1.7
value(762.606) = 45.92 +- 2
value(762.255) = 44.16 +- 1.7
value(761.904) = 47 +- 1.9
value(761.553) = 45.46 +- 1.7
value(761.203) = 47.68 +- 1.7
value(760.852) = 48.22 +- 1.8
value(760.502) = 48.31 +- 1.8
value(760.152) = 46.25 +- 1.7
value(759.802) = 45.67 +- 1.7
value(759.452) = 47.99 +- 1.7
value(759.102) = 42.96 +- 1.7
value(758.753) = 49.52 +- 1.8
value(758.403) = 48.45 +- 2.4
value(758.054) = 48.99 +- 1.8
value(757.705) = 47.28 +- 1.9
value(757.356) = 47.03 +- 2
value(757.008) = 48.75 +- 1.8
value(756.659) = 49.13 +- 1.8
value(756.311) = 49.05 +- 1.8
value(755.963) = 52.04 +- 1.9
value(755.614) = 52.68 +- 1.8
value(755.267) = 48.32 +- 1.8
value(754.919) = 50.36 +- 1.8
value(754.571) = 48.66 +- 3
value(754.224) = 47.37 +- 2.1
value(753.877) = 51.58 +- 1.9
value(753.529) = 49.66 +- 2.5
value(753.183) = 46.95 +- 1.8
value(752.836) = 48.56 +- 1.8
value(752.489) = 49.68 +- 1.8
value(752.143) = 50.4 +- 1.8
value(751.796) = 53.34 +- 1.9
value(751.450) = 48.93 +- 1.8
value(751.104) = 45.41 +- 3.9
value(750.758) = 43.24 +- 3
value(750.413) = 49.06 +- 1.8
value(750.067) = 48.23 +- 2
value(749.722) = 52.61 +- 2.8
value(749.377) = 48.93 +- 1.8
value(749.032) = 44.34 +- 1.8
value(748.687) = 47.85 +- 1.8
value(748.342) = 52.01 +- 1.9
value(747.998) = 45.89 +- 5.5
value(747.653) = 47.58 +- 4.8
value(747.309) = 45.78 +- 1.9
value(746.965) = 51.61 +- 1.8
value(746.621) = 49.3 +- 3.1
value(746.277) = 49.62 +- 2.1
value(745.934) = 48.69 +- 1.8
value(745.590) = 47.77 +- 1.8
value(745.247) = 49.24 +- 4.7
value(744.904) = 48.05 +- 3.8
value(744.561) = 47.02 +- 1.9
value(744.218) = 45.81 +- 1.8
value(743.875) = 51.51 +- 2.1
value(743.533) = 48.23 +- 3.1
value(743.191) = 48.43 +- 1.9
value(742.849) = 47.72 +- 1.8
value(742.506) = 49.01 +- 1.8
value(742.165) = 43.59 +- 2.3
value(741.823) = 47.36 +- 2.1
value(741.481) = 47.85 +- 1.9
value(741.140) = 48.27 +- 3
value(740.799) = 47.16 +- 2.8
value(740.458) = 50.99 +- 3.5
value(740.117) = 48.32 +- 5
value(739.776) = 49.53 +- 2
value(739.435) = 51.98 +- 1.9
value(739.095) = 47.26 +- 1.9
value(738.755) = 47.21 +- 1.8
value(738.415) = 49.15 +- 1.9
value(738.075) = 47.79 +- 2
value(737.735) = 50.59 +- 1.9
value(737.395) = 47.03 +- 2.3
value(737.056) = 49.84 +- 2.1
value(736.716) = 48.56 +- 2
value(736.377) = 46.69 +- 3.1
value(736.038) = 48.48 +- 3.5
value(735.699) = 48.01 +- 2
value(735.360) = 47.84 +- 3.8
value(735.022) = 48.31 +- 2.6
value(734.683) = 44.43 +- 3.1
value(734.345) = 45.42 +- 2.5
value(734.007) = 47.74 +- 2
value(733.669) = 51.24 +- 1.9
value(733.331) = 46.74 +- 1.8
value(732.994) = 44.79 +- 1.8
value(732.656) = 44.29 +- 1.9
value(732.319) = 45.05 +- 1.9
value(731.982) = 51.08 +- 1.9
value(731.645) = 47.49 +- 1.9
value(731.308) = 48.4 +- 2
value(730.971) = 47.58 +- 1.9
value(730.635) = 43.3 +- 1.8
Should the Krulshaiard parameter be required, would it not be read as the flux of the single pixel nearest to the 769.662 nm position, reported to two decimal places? 45.82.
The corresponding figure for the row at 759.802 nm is 45.67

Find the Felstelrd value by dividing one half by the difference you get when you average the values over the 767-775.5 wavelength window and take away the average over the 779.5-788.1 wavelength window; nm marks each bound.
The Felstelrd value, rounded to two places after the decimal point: -0.38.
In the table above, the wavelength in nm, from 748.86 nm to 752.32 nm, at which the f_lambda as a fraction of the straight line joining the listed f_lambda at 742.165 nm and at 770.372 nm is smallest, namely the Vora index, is 750.758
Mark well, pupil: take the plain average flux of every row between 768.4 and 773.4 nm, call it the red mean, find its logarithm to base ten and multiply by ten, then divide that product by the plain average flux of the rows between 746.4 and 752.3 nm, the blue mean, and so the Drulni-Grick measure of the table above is 0.342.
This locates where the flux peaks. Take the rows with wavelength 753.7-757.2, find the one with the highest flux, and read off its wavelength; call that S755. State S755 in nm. 755.614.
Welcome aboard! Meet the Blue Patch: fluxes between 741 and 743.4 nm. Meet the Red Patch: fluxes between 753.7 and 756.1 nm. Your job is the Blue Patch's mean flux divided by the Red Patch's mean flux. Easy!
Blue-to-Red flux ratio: 0.95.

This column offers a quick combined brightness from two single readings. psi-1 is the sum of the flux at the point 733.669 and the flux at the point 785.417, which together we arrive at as 98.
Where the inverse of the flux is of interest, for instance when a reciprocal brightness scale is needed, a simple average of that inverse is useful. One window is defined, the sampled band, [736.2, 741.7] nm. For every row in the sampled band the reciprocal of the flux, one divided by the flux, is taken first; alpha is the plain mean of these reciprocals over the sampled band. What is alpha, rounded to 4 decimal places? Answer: 0.0206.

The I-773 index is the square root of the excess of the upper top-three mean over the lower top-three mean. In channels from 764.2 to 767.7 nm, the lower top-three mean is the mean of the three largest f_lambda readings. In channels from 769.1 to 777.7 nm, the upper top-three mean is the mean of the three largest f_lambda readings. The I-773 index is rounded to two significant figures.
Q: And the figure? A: 0.83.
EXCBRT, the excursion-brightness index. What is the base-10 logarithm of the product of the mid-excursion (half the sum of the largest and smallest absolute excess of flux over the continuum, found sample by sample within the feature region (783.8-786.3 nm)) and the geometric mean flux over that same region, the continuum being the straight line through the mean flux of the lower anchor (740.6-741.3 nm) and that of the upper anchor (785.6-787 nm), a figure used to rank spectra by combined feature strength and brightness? 2.01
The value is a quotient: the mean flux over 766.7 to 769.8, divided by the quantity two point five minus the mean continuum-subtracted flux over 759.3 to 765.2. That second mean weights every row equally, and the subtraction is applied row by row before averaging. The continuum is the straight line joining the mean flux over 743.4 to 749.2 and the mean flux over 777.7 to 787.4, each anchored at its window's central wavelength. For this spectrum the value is 11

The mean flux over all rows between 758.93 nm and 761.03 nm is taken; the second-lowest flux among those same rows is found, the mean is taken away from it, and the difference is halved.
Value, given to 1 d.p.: -0.4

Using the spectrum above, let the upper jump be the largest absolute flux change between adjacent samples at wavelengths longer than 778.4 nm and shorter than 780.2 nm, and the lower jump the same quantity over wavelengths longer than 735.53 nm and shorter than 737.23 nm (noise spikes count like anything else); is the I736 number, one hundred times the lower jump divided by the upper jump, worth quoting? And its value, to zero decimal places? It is 91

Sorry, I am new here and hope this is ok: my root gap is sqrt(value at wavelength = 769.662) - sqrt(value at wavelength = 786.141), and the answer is -0.13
